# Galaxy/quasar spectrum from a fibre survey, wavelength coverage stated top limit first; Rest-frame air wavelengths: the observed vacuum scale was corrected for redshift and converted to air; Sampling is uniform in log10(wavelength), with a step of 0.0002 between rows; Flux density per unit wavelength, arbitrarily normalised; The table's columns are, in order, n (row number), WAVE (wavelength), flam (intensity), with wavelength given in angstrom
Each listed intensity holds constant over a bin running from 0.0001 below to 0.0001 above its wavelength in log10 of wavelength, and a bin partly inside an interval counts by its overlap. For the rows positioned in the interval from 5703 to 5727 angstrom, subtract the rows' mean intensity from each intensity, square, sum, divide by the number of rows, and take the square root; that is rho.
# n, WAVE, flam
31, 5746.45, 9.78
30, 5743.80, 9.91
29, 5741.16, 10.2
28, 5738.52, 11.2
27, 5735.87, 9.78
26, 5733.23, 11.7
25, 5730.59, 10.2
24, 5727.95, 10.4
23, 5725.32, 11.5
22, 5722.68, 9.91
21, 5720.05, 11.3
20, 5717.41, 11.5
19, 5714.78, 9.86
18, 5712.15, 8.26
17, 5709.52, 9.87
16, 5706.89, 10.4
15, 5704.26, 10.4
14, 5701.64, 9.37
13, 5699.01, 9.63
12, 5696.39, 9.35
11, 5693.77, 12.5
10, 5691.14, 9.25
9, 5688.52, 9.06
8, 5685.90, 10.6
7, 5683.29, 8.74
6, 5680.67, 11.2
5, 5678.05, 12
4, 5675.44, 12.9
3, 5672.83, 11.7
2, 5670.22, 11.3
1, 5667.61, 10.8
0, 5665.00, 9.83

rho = 0.98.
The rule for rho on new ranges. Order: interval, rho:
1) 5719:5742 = 0.69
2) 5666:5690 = 1.26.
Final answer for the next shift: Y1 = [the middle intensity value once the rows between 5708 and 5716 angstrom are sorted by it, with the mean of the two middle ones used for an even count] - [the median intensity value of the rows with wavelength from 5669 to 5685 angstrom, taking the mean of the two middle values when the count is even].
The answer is -1.6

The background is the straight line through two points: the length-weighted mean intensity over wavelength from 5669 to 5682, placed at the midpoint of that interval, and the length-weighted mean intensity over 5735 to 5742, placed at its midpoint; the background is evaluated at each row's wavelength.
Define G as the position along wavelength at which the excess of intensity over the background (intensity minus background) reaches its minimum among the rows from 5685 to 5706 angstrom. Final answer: 5688.52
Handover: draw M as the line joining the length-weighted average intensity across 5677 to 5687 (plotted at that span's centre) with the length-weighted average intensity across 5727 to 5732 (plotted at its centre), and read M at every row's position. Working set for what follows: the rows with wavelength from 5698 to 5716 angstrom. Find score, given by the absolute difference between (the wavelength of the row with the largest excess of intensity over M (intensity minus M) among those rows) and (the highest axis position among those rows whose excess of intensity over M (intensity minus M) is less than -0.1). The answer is 7.9 angstrom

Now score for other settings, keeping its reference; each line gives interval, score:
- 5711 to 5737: 2.6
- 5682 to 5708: 7.9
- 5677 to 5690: 10.5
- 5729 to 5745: 10.6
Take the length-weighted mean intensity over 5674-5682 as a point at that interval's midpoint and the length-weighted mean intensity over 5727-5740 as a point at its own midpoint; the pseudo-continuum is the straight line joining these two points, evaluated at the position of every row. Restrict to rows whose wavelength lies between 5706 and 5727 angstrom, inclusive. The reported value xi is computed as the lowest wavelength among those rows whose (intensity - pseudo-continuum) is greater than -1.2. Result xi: 5706.89 angstrom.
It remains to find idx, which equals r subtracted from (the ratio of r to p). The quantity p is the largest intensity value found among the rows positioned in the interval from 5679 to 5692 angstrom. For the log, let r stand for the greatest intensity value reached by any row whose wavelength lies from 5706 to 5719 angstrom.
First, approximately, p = 11.2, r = 11.5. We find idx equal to -10.5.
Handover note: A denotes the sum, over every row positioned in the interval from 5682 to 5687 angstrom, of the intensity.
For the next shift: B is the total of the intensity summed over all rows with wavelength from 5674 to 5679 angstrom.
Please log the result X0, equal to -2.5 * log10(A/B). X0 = 0.27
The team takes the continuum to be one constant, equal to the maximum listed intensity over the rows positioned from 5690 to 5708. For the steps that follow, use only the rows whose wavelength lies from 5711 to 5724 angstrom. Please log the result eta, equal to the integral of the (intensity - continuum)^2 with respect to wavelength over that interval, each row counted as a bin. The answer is 87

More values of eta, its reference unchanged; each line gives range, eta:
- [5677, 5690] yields 84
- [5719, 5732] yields 49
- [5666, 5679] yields 16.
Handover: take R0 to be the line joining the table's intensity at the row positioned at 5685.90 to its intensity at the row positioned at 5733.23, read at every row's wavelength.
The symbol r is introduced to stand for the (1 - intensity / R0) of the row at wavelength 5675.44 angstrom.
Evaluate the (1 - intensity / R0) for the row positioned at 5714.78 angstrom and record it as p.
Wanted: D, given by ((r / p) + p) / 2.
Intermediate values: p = 0.13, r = -0.25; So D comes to -0.9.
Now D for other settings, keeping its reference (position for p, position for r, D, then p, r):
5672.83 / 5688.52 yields -0.6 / -0.14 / 0.15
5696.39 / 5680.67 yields -0.2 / 0.14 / -0.07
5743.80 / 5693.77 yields -0.4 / 0.17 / -0.16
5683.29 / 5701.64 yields 0.5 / 0.17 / 0.15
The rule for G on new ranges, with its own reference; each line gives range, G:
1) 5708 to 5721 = 5712.15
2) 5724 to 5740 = 5735.87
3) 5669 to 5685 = 5683.29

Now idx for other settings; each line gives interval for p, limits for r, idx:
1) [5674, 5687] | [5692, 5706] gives -11.5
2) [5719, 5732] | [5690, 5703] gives -11.4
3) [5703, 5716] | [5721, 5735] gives -10.6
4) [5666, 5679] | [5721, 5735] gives -10.8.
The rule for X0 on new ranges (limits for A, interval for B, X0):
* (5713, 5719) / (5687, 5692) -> -0.17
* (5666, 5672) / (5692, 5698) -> -0.01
